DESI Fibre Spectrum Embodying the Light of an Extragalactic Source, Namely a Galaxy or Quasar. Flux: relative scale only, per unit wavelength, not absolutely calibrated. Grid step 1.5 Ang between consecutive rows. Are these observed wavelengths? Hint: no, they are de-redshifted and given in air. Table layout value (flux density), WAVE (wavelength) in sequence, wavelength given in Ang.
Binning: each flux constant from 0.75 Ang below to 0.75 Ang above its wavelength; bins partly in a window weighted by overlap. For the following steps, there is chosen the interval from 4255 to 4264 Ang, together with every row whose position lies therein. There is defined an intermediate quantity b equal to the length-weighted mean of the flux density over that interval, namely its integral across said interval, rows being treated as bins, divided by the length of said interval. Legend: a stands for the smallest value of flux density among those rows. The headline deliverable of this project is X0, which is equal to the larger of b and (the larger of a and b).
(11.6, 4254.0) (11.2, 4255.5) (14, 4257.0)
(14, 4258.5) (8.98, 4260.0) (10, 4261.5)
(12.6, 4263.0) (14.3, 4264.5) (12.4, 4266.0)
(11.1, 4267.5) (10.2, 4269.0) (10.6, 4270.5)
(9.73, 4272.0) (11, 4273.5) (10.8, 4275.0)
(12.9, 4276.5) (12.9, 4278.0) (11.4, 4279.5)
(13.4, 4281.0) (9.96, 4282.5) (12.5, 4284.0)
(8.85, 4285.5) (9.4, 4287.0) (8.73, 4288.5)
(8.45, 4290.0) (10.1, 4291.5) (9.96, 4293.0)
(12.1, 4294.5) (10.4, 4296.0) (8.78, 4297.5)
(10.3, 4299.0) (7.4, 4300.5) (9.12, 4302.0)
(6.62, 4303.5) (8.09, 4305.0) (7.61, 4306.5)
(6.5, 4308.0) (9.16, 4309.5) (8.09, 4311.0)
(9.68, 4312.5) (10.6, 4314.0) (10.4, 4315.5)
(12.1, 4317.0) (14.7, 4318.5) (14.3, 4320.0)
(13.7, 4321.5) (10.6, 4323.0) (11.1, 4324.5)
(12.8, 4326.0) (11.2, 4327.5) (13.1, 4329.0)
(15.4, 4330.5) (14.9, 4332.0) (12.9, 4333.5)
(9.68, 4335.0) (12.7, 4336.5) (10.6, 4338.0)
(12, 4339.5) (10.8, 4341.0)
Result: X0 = 11.9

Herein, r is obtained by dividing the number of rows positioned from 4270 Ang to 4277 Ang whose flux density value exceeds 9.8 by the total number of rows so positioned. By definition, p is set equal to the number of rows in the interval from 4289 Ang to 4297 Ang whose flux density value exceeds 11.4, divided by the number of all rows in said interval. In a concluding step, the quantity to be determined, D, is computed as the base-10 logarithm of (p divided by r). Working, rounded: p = 0.2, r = 0.80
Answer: -0.60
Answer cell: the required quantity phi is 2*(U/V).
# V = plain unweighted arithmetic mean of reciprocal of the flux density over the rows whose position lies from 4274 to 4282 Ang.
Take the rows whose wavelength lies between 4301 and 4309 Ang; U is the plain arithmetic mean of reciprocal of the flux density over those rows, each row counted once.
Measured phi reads 3.3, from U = 0.13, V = 0.082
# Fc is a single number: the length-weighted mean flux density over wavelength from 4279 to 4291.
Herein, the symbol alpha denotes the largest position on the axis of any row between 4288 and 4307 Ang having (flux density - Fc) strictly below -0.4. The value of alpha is 4306.5 Ang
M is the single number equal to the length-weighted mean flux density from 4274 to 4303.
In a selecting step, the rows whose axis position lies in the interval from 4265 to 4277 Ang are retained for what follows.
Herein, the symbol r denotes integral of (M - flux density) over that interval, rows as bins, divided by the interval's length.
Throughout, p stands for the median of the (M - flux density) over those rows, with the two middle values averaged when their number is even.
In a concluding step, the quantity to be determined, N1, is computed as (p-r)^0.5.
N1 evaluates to 0.5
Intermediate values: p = -0.5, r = -0.8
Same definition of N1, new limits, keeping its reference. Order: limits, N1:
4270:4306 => 0.3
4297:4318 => 0.1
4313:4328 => 0.7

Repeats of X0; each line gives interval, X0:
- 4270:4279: 11.3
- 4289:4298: 10.0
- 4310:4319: 10.8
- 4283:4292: 9.7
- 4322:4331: 12.3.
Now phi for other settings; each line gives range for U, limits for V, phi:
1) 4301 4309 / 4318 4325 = 3.4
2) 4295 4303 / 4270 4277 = 2.4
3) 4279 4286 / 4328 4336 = 2.3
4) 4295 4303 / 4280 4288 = 2.3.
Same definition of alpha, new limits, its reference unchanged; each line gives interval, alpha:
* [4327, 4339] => 4335.0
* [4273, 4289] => 4288.5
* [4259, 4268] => 4260.0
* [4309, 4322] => 4312.5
